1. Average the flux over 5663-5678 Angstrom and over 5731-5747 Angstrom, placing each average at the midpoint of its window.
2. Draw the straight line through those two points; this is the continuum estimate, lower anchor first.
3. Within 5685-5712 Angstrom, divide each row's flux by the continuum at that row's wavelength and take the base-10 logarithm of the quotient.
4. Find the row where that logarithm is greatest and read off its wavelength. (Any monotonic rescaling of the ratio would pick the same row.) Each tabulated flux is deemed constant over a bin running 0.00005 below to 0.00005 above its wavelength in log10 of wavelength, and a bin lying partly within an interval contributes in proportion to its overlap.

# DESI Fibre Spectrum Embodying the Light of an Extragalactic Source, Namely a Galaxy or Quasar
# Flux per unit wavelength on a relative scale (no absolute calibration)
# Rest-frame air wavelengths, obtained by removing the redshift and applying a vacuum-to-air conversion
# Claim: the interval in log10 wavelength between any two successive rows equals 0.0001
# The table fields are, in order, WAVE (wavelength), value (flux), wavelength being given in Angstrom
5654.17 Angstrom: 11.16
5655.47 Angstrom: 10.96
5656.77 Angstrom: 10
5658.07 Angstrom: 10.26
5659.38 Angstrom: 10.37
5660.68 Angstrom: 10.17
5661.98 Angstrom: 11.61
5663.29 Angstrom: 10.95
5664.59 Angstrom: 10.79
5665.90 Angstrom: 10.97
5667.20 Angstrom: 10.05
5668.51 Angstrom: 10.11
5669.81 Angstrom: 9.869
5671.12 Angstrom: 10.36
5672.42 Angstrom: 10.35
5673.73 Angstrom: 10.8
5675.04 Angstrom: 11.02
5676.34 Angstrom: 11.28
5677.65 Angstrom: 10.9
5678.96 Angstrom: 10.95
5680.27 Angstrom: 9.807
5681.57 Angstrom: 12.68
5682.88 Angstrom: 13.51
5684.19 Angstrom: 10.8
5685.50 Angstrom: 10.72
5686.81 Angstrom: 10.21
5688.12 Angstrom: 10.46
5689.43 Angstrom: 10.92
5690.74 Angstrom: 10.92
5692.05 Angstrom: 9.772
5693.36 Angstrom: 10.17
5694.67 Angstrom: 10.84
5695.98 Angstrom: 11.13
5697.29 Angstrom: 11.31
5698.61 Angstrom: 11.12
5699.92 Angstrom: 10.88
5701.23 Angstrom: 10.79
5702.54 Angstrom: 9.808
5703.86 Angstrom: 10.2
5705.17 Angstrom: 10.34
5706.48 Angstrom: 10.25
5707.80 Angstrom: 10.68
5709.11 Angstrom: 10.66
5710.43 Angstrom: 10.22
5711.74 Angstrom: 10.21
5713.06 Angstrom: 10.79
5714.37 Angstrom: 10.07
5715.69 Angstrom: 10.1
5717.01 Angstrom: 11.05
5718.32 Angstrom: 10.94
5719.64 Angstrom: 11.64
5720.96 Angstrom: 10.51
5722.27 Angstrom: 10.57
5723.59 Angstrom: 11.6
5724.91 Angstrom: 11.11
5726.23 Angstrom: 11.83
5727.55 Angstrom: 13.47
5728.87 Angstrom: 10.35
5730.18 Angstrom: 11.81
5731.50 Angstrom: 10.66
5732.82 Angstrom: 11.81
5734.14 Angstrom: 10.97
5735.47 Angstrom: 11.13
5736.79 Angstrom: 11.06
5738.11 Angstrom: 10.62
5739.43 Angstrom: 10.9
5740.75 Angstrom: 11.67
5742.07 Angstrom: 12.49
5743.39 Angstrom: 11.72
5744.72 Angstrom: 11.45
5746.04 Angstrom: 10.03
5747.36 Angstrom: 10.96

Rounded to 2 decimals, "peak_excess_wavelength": 5697.29 Angstrom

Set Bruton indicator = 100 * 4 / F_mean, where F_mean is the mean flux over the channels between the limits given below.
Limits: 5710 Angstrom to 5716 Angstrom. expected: 38.9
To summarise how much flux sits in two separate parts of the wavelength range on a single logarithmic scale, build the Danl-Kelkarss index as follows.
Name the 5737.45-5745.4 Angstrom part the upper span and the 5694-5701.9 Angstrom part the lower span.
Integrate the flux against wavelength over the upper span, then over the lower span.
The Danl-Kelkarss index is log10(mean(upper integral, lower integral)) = 1.95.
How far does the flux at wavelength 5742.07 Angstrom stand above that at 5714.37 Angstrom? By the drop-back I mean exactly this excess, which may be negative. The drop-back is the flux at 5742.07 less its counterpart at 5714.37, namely 2.42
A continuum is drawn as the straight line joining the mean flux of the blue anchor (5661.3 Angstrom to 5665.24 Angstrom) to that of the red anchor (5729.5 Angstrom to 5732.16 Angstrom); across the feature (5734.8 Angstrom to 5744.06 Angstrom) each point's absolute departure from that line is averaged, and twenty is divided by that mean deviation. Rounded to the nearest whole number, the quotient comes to 41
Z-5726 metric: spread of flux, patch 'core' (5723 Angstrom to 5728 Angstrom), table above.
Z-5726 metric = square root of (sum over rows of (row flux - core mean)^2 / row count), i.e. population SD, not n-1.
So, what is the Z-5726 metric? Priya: 0.89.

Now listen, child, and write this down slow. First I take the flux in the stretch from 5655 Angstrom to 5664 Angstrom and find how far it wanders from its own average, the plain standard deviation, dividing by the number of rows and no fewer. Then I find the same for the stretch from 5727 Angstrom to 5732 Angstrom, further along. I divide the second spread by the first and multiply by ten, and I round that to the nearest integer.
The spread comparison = 23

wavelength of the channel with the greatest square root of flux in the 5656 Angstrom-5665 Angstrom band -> 5661.98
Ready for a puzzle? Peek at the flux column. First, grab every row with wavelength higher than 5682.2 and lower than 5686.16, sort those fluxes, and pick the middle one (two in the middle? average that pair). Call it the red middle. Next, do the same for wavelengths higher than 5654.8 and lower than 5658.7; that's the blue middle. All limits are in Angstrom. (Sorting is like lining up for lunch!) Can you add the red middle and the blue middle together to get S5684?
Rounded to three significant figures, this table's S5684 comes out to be 21.1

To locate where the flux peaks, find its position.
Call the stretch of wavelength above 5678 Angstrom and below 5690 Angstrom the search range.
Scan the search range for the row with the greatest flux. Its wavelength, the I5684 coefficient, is 5682.88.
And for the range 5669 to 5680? 5676.34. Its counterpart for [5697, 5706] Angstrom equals 5697.29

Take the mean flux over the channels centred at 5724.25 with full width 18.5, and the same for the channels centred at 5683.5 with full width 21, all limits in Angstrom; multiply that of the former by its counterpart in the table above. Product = 123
